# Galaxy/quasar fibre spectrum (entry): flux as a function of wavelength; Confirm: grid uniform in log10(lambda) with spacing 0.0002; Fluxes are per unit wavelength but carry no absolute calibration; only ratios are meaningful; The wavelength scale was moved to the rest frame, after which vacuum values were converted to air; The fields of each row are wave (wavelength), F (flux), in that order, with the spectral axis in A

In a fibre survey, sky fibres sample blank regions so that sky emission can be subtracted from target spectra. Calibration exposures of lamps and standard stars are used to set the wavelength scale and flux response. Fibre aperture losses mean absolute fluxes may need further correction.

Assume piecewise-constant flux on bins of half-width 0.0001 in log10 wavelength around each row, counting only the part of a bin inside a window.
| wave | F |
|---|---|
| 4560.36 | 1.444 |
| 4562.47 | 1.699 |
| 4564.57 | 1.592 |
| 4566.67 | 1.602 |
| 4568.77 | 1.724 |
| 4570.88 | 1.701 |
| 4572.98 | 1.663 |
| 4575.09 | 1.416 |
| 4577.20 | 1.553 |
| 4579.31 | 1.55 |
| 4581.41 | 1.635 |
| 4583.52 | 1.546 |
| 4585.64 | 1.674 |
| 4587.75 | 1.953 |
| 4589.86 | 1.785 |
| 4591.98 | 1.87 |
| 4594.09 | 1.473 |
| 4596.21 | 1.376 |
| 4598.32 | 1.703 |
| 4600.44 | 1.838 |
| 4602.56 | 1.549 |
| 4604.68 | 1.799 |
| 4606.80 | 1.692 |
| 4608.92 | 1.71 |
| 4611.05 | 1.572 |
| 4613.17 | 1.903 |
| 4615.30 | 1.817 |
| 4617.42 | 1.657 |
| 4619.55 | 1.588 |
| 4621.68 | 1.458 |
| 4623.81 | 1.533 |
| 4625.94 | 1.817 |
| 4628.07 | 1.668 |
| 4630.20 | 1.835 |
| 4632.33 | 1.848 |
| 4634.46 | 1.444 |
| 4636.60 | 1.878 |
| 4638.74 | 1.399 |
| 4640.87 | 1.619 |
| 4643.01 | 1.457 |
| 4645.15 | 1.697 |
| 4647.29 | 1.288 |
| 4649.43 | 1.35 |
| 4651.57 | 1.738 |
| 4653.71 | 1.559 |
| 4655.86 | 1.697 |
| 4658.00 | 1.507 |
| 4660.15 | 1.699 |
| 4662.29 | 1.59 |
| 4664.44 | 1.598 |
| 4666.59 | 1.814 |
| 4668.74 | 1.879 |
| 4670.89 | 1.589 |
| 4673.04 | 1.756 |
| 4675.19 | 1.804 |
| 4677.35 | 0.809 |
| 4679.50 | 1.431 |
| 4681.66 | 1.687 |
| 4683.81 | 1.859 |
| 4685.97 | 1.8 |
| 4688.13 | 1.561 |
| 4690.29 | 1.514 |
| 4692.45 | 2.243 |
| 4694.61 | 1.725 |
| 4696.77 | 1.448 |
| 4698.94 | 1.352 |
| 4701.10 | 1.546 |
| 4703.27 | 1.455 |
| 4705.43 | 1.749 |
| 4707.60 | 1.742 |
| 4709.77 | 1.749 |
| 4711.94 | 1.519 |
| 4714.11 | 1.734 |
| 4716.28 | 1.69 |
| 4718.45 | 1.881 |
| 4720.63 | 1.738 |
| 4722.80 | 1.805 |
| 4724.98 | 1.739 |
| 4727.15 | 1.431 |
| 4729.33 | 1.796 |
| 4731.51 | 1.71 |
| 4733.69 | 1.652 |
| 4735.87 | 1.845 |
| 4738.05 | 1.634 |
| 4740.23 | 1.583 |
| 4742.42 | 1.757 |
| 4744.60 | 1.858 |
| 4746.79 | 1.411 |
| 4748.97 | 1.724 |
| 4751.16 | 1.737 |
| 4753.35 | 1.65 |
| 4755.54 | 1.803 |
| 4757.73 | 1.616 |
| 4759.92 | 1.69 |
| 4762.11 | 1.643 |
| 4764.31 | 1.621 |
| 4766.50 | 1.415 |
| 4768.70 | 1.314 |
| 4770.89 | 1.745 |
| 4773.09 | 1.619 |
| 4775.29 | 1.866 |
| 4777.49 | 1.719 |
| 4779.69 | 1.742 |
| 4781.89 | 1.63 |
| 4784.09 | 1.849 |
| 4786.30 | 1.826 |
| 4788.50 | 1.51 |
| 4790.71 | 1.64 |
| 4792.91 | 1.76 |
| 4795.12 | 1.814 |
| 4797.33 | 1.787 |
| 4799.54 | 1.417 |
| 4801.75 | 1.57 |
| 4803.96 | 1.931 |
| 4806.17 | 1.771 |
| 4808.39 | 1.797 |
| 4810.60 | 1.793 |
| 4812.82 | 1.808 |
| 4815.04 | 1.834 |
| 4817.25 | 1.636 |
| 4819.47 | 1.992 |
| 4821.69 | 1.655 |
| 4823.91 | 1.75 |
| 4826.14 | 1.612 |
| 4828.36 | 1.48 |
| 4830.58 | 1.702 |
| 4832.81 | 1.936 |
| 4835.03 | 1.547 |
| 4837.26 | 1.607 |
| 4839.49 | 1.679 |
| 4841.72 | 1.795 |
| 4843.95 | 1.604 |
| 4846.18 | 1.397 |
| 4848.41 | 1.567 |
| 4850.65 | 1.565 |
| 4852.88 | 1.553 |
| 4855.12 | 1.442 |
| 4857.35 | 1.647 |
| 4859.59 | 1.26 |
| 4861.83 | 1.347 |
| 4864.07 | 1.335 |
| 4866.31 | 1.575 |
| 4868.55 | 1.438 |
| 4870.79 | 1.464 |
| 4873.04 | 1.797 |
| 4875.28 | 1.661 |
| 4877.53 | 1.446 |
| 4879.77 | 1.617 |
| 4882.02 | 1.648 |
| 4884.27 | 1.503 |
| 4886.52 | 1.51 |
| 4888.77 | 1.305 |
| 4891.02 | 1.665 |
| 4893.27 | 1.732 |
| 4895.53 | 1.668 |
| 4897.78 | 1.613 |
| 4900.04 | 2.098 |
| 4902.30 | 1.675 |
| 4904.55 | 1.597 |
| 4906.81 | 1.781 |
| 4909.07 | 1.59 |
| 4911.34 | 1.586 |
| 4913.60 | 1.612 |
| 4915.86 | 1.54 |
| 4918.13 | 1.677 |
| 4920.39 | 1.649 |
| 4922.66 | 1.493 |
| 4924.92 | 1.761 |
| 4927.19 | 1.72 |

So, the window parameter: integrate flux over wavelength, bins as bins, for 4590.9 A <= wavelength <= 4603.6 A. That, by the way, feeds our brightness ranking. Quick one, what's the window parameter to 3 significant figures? 20.8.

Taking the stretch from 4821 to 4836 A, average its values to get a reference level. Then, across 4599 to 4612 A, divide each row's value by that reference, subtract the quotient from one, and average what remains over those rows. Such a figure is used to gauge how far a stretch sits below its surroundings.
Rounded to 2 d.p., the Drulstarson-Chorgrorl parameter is -0.01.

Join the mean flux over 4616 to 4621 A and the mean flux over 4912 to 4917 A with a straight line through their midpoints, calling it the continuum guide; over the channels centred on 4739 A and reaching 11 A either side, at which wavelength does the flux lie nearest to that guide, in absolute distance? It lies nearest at 4740.23 A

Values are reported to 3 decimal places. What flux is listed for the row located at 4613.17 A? 1.903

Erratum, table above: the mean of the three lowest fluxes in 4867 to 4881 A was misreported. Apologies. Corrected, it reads 1.45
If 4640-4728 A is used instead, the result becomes 1.15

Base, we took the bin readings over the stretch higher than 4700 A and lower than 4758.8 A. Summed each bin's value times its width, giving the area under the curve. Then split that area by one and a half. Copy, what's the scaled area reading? 66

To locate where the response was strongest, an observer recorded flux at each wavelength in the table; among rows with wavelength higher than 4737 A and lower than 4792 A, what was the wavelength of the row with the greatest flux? 4775.29 A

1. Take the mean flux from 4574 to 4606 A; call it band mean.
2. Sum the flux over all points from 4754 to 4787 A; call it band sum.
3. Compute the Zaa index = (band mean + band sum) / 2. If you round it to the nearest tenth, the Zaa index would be 13.4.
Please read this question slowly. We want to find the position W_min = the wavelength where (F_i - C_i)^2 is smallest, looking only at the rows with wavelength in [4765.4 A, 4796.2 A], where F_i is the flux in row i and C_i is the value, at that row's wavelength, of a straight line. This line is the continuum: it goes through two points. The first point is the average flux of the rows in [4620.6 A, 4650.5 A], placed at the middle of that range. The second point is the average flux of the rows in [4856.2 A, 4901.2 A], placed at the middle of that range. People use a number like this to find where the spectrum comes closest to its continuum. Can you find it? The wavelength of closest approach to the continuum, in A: 4773.09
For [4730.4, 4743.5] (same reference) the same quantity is 4740.23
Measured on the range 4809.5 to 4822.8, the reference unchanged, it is 4817.25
